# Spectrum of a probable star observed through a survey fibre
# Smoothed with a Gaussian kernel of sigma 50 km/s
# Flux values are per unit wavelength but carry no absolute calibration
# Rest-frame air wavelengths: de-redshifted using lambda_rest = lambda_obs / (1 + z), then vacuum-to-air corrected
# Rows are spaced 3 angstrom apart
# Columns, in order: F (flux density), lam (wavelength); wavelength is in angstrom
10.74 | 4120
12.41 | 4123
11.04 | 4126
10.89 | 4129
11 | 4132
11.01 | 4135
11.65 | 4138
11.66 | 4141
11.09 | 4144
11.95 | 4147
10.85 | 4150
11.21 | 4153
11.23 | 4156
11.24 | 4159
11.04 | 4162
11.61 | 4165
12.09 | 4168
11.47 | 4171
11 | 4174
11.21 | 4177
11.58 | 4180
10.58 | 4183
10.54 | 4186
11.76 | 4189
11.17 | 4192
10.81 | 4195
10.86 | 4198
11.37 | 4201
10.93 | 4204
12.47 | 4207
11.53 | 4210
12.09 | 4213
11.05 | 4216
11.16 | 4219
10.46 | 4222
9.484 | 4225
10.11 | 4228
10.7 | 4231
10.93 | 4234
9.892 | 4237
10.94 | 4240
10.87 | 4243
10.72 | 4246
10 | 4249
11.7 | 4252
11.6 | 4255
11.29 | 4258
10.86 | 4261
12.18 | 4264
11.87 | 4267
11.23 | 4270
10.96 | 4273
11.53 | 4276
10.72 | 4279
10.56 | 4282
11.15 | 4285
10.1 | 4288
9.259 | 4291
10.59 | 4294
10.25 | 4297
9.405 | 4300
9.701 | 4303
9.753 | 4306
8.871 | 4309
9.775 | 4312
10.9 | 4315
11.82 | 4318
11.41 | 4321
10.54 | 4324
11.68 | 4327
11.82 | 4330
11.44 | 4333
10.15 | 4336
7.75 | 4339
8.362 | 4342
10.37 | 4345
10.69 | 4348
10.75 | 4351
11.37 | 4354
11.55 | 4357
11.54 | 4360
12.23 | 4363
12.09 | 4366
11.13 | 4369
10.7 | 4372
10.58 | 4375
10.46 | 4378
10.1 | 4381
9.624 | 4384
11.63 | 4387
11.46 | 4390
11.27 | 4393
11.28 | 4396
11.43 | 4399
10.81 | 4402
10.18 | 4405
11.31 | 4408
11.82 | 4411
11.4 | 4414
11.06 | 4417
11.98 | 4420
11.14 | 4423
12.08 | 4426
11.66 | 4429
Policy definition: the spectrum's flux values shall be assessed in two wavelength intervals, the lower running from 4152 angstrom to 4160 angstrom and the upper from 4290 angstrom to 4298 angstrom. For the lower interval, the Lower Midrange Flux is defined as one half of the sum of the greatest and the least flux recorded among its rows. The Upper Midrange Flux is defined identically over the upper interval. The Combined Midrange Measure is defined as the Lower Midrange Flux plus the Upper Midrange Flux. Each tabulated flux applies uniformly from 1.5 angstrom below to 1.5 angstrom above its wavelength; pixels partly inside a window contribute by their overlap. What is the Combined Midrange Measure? 21.1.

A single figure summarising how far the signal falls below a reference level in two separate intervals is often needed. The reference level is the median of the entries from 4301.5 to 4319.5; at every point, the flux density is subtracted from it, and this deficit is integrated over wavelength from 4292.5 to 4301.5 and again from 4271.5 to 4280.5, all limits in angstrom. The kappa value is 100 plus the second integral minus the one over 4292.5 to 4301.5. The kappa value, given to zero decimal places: 91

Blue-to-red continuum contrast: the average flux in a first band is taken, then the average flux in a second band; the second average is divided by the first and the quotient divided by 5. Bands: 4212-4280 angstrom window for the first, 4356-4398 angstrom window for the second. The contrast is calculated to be 0.203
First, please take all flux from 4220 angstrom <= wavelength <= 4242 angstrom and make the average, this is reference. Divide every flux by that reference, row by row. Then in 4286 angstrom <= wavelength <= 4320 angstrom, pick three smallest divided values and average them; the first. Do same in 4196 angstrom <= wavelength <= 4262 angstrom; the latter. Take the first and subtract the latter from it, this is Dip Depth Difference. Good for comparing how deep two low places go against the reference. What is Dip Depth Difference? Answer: -0.059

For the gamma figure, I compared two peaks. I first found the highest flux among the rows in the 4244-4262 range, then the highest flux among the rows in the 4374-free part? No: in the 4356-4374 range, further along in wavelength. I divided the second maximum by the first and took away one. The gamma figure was 0.045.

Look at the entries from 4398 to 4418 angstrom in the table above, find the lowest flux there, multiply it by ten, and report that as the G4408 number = 102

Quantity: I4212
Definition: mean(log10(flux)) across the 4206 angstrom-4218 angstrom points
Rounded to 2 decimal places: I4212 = 1.07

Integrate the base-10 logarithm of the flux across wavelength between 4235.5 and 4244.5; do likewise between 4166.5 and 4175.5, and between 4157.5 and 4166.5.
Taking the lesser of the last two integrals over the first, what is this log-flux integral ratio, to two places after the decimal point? 1.03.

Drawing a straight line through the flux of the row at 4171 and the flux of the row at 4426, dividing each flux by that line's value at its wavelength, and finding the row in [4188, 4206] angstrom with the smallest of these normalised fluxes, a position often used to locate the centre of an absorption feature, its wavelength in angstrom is 4195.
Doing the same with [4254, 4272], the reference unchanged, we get 4261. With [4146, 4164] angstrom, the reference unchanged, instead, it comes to 4150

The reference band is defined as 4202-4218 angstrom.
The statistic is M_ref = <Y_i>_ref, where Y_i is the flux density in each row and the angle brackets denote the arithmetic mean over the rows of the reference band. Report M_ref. 11.6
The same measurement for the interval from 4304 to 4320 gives 10.2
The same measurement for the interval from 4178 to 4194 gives 11.1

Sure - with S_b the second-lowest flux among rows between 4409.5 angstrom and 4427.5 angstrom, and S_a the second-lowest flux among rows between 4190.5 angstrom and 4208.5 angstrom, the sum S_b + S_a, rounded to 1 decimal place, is 22.0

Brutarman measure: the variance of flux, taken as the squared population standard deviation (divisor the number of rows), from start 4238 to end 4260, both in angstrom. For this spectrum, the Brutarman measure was 0.29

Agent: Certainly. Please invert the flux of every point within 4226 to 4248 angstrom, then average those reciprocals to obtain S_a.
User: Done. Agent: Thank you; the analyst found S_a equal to 0.095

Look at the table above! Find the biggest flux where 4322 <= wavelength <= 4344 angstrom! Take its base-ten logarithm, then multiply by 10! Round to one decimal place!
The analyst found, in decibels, 10.7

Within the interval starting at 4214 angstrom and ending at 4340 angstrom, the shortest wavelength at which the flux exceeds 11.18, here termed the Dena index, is 4252 angstrom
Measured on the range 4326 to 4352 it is 4327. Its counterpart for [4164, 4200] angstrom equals 4165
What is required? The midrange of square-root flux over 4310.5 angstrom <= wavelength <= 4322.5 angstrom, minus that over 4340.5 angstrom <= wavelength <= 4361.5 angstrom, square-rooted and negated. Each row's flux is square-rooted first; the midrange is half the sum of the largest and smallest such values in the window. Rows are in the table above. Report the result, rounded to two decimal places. -0.37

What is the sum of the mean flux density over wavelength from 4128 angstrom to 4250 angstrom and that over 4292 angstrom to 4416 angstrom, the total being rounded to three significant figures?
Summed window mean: 21.8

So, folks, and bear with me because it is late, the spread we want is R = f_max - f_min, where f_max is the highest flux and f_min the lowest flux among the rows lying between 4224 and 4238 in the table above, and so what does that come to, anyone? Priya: 1.45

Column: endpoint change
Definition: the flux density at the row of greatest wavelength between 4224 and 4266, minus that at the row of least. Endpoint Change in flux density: 2.7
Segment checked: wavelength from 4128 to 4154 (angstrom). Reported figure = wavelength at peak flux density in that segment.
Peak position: 4147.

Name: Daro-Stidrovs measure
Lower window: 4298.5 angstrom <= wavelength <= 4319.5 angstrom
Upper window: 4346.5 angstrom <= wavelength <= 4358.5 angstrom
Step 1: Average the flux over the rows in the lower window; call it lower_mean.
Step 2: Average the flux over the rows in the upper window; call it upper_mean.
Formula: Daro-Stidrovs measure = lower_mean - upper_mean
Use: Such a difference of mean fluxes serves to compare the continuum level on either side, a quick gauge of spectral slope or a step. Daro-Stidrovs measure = -1.1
